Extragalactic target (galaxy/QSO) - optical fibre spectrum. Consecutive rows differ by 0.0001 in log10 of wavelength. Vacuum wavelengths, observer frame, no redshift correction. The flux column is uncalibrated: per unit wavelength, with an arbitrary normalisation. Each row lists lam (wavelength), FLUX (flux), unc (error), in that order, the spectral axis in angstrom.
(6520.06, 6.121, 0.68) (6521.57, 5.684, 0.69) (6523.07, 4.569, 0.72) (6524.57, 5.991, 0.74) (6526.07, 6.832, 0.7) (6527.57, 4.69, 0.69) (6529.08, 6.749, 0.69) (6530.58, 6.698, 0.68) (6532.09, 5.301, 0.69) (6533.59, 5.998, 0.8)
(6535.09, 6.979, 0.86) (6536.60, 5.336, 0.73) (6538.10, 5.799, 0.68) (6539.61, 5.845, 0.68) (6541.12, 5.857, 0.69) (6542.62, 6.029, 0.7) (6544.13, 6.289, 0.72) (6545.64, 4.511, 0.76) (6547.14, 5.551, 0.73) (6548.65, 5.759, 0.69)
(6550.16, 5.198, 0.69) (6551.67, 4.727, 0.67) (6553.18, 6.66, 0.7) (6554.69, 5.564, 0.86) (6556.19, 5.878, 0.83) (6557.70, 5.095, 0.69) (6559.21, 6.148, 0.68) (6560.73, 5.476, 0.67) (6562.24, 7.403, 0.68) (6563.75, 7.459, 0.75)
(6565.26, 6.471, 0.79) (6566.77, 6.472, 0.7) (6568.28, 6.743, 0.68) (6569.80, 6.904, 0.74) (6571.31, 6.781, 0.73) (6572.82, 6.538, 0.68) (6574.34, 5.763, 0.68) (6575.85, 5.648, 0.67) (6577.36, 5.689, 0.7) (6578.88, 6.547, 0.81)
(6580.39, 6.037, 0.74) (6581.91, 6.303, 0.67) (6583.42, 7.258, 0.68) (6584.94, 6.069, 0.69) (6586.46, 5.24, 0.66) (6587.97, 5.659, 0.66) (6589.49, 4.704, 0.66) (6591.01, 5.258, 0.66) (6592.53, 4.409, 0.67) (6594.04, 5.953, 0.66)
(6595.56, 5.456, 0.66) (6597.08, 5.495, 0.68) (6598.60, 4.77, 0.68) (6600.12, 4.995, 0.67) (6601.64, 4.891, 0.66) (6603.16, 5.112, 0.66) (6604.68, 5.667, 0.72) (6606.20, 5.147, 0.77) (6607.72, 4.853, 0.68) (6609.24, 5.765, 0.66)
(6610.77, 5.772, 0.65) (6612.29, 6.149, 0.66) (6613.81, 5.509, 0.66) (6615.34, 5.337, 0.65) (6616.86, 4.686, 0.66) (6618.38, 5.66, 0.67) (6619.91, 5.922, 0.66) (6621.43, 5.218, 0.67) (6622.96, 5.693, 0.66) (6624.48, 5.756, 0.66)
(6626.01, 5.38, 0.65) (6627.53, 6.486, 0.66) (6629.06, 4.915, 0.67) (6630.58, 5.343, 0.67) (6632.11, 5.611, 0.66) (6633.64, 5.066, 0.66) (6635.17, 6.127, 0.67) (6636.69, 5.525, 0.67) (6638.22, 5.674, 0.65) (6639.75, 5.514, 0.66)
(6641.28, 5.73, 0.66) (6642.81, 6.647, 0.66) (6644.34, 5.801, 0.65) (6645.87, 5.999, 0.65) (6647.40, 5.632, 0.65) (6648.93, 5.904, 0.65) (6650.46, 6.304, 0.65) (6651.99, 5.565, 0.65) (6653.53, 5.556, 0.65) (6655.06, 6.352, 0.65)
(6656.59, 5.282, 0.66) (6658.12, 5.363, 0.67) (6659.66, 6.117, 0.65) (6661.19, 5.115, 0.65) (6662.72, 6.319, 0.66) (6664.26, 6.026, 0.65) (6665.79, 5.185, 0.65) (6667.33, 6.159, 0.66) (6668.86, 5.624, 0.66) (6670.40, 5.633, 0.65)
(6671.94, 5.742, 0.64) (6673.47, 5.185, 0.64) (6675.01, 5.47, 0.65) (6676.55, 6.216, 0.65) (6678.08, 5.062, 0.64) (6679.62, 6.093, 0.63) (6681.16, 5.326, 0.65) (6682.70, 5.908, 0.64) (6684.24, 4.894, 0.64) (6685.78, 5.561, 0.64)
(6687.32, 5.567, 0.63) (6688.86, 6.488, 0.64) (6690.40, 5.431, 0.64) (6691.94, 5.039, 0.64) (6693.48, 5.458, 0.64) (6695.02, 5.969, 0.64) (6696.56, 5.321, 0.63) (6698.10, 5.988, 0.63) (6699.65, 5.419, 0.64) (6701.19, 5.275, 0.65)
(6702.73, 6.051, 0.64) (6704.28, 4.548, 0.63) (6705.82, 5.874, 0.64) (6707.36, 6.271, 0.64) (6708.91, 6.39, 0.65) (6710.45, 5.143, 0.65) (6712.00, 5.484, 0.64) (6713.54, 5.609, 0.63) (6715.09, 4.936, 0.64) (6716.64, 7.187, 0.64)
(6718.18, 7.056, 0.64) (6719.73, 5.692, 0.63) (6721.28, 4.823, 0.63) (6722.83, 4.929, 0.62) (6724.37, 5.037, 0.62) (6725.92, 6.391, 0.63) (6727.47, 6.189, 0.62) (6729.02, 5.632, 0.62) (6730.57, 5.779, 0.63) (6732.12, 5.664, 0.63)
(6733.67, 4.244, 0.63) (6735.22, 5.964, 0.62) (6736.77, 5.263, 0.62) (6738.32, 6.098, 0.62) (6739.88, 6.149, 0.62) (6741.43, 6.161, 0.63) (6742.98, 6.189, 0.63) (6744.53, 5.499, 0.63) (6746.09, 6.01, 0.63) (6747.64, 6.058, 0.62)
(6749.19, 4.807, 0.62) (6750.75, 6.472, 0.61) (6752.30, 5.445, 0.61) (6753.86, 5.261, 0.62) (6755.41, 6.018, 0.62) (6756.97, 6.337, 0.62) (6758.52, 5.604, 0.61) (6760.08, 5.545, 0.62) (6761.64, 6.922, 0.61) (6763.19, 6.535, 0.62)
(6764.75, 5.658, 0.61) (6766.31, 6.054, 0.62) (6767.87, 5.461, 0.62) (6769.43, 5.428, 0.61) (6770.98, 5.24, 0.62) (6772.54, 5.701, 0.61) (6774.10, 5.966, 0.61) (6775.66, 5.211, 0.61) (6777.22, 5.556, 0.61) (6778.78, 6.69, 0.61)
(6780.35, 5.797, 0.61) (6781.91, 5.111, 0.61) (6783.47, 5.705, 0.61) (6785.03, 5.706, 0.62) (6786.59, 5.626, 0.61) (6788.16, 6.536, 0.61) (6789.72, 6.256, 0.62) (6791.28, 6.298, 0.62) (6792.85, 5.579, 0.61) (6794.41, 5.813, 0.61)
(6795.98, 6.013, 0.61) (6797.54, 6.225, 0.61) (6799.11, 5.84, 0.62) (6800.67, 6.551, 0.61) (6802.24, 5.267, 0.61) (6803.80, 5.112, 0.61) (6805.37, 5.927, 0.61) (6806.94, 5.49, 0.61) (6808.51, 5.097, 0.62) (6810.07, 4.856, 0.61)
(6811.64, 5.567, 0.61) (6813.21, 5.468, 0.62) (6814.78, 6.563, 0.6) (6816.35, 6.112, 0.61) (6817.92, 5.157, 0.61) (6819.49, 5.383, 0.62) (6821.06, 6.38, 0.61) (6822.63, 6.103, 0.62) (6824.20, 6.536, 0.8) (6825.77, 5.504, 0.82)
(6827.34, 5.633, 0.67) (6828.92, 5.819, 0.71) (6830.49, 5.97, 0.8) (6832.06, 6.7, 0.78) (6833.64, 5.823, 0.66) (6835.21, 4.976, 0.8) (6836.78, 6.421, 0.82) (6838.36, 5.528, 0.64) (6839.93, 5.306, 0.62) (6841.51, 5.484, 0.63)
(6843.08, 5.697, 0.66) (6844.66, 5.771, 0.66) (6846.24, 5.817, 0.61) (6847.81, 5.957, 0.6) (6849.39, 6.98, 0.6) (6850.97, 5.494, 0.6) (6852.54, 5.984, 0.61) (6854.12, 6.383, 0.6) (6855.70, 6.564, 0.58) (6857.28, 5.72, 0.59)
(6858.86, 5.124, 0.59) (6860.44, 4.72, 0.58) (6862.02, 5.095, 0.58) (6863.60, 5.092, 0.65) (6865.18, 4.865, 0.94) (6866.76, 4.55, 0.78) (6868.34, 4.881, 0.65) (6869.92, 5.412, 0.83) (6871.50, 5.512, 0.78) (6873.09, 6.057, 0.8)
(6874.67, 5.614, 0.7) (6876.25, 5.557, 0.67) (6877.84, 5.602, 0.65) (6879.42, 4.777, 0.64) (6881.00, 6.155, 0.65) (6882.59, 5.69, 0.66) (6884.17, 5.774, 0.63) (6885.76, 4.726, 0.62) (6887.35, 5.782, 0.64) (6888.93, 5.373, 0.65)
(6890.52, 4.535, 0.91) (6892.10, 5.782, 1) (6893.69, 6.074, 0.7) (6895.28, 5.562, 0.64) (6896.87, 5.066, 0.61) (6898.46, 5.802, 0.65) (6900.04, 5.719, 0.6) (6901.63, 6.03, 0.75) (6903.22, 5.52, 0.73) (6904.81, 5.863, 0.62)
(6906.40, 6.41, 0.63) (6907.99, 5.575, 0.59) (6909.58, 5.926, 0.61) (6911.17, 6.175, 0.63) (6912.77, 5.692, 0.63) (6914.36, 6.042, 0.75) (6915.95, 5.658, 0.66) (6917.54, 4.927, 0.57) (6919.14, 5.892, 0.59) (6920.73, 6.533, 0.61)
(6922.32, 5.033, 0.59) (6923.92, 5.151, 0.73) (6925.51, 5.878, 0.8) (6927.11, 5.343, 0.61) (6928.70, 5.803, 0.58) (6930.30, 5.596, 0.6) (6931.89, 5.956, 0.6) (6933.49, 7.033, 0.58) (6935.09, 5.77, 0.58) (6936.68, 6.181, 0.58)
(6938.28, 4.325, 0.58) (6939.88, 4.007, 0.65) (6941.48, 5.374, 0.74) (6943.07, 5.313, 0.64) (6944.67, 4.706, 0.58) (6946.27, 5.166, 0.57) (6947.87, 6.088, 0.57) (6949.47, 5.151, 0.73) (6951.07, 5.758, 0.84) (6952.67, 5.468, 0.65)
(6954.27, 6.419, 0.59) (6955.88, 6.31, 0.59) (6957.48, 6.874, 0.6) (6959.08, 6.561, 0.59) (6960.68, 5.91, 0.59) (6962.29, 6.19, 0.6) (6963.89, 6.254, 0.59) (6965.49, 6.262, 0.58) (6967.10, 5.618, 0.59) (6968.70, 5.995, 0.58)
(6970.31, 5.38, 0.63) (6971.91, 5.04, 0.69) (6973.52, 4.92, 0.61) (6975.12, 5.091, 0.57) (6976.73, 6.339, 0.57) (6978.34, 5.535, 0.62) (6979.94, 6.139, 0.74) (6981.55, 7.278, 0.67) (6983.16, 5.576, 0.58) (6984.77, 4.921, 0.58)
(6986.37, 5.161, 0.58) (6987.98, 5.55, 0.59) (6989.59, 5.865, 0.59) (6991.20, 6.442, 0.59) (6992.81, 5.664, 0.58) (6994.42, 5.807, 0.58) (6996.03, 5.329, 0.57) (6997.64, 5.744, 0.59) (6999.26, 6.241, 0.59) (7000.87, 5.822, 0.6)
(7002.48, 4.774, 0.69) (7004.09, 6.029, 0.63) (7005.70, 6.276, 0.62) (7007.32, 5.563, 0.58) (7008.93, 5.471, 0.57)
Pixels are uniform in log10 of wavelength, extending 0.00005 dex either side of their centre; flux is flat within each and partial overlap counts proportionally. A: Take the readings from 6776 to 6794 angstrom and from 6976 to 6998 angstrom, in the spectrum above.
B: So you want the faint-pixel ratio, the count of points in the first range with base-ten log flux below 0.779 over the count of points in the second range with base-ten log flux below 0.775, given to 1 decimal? 0.7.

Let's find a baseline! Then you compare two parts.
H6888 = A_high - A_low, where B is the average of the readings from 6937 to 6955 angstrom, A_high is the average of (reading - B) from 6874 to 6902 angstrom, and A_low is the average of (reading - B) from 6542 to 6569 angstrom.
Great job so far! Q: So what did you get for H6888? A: -0.4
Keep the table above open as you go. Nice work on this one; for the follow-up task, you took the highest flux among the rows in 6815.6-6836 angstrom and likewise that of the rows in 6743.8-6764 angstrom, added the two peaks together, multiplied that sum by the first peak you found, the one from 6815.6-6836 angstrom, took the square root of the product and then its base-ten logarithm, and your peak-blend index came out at 0.98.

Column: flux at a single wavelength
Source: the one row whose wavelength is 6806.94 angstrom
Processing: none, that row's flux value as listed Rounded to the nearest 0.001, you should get 5.490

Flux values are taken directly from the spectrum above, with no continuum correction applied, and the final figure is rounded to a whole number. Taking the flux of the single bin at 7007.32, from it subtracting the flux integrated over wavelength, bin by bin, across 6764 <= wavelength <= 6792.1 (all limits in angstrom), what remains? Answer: -157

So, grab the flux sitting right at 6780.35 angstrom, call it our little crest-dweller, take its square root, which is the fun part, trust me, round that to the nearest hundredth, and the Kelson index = 2.41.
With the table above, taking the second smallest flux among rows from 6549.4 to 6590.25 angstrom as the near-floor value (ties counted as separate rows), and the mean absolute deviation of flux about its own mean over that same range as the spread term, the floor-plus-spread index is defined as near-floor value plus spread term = 5.36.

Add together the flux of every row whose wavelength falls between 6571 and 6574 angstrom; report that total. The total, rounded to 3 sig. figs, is 13.3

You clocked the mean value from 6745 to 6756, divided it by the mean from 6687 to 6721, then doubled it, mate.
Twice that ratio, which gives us 2.00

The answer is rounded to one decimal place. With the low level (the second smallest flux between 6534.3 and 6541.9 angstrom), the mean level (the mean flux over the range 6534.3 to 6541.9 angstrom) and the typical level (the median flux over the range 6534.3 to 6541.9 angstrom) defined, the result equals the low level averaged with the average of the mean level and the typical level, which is 5.9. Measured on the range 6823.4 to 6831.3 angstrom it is 5.7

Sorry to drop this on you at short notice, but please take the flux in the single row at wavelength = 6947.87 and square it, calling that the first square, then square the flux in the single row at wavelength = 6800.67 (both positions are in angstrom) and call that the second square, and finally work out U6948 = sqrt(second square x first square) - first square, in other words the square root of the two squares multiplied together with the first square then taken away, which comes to 3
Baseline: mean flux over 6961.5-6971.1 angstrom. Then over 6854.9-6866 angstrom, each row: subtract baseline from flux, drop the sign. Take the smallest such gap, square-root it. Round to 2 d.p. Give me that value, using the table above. 0.48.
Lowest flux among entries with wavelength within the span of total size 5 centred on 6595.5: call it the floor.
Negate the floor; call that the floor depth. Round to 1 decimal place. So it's -5.5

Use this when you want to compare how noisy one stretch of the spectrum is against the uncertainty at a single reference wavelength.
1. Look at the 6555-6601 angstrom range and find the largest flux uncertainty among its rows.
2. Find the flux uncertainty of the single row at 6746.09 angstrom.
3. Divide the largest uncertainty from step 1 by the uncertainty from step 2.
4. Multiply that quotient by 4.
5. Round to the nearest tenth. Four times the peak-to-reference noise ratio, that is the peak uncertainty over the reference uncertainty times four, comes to 5.3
